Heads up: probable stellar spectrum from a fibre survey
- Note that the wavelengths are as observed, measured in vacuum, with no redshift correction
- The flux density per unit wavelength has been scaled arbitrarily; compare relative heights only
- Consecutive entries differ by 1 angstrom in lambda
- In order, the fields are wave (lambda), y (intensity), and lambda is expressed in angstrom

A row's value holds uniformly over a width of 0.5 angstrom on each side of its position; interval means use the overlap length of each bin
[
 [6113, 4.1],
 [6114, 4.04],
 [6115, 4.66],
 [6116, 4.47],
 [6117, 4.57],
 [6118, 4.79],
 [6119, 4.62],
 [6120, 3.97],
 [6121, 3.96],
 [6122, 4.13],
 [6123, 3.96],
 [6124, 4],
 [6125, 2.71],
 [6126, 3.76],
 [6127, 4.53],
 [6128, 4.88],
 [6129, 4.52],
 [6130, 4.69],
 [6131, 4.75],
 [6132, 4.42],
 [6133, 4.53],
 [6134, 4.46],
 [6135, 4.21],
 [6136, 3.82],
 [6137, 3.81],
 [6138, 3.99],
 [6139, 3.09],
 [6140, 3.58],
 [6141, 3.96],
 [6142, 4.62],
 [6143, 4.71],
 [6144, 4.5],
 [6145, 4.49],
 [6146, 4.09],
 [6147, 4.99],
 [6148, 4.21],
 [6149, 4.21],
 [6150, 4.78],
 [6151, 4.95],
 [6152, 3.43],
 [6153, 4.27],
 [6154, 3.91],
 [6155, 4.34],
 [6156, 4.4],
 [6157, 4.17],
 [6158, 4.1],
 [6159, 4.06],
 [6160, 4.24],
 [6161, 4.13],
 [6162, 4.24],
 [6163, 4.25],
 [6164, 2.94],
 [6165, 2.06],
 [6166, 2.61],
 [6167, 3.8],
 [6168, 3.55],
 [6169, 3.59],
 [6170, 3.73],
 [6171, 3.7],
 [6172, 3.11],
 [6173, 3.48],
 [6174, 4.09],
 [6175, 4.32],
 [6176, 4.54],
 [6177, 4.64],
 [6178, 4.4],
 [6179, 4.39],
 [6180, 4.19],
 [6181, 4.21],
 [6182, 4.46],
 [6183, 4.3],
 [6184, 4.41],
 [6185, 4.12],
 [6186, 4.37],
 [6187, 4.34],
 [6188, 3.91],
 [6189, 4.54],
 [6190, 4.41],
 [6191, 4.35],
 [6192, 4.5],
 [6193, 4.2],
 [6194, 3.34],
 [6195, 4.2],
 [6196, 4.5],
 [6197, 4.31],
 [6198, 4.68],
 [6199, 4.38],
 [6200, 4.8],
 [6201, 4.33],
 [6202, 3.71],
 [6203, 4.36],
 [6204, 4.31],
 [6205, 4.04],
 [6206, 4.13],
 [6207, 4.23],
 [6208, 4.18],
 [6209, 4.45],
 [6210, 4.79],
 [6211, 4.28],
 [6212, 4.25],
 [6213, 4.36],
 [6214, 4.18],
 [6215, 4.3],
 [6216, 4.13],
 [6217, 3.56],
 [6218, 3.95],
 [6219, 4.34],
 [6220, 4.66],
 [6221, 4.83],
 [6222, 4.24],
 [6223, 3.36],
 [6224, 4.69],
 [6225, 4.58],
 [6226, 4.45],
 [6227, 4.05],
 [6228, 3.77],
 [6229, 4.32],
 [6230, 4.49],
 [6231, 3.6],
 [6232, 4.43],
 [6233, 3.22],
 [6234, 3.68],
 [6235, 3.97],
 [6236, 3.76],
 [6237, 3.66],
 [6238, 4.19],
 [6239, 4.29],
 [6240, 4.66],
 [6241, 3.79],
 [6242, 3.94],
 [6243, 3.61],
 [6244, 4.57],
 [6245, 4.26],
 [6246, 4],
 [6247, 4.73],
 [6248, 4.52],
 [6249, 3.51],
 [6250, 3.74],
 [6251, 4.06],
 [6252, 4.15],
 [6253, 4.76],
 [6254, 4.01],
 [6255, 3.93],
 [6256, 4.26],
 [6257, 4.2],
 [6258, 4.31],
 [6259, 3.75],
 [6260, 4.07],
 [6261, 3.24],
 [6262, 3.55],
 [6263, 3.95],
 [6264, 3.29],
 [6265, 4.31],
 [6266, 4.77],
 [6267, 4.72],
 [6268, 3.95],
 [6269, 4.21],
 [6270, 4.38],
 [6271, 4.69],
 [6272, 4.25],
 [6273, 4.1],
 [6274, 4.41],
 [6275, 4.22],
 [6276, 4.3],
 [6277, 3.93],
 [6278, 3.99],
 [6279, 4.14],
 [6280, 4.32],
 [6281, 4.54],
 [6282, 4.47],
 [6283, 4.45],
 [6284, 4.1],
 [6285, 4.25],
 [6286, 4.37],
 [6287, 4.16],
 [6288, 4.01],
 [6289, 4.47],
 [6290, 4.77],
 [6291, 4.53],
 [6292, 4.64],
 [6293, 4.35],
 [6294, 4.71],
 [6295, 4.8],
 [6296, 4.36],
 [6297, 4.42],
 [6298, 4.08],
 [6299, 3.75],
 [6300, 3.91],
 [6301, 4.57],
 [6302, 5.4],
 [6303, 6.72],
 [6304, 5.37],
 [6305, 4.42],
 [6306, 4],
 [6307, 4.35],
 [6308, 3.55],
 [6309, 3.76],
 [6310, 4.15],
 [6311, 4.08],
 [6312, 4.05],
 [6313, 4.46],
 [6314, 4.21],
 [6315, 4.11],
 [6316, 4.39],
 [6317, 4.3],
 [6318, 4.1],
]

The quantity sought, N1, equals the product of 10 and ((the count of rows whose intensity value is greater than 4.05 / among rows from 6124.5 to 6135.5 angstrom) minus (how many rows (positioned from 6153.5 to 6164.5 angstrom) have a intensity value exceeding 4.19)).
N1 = 40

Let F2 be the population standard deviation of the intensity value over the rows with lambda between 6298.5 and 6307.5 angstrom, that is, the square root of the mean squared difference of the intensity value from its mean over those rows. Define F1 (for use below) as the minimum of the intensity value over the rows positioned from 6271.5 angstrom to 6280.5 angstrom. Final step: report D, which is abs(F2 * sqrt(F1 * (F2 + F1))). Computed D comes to 3.9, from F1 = 3.93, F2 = 0.9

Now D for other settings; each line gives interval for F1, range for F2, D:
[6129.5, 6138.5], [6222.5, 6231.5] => 1.8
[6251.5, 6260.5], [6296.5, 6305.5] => 3.7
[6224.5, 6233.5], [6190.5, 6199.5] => 1.2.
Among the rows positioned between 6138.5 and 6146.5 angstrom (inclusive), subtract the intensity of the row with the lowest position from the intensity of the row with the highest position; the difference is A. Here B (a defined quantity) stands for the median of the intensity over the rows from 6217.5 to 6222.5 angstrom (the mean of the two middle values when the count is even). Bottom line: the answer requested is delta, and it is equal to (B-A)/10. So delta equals 0.334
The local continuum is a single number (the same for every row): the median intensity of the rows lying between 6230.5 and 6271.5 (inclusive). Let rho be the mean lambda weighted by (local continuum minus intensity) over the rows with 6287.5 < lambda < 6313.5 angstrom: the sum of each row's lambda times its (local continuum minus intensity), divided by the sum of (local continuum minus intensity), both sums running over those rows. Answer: 6298.8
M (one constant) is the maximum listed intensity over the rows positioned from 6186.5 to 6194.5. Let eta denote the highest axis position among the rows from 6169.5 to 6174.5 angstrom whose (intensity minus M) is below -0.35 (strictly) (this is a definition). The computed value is 6174 angstrom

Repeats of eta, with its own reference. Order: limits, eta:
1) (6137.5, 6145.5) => 6141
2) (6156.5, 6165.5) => 6165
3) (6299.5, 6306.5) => 6306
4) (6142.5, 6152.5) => 6152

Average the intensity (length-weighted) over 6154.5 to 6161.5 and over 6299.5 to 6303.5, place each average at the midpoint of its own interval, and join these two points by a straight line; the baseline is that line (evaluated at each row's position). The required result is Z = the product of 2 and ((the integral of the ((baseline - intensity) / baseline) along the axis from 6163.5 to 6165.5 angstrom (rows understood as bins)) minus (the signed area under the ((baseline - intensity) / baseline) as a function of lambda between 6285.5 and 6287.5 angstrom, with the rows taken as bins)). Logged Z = 1.0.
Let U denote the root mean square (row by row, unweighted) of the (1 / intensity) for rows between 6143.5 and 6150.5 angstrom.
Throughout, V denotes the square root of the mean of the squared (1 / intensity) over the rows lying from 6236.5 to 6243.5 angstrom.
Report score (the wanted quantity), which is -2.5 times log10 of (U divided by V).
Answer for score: 0.12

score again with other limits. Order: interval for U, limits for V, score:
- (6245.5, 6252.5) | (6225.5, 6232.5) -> -0.02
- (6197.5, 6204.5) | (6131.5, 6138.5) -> 0.05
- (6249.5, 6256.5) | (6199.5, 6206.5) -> -0.03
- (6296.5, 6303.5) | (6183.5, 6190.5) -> 0.04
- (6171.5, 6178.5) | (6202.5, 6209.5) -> -0.07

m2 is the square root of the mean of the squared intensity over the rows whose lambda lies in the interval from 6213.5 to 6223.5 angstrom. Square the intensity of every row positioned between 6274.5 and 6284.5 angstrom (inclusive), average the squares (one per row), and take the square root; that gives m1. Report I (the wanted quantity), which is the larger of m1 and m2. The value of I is 4.25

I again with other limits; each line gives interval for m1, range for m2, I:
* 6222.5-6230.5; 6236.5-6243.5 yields 4.24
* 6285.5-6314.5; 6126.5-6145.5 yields 4.47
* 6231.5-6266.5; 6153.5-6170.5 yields 4.05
